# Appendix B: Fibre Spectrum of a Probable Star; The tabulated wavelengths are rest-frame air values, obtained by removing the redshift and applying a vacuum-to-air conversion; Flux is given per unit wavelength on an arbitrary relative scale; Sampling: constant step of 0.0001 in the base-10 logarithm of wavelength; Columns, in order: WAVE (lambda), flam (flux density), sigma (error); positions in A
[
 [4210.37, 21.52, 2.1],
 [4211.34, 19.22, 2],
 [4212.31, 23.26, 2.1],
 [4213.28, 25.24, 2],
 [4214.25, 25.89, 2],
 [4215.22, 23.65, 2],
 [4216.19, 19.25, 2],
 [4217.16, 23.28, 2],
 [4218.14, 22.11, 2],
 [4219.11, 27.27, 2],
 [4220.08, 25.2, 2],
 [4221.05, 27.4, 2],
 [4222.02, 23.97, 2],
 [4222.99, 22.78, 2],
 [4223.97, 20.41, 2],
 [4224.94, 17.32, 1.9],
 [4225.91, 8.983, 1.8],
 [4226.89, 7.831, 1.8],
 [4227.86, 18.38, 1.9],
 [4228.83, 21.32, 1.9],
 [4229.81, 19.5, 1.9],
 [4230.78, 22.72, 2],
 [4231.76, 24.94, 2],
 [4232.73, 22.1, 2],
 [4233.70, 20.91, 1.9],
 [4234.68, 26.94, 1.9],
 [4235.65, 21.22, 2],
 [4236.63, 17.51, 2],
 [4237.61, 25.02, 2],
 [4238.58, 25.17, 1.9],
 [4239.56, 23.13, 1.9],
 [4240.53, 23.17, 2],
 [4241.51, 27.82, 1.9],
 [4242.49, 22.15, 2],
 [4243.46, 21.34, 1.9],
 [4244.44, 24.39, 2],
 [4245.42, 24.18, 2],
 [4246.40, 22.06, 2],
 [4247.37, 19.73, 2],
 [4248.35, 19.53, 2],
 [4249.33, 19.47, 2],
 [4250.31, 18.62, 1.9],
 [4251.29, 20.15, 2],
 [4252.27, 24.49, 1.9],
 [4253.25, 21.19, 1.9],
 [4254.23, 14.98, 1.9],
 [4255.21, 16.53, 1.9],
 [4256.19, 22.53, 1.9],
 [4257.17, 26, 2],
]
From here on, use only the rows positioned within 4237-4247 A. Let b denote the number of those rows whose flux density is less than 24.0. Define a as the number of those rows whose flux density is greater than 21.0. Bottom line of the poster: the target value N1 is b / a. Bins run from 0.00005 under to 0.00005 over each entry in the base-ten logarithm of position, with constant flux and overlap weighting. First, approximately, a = 10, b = 5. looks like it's 0.5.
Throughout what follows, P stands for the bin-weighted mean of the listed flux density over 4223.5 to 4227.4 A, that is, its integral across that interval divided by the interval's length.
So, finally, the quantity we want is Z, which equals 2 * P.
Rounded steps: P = 14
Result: 27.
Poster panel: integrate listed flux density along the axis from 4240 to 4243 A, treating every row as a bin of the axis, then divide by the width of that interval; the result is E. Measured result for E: 24.4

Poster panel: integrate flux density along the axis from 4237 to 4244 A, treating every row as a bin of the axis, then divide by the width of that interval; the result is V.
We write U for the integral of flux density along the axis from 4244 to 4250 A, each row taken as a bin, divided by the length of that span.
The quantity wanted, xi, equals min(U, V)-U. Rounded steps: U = 21.4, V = 24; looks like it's 0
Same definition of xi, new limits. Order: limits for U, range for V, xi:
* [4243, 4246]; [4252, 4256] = -4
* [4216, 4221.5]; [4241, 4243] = 0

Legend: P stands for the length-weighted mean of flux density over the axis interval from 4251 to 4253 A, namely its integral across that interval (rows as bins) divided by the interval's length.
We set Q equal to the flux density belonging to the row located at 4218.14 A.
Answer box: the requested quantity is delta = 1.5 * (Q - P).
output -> 0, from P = 22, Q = 22.11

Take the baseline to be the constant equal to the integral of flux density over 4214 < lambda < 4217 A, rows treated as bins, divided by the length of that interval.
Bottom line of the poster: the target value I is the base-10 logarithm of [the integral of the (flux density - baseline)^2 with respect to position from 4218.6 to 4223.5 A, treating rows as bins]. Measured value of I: 1.68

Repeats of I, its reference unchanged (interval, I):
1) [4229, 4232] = 1.16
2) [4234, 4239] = 1.76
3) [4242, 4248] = 1.25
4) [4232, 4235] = 1.28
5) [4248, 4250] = 1.35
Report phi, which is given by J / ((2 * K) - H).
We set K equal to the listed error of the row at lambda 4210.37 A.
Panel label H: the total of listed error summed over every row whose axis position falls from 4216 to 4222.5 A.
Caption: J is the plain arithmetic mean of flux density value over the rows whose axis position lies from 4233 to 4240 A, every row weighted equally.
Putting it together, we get -2.33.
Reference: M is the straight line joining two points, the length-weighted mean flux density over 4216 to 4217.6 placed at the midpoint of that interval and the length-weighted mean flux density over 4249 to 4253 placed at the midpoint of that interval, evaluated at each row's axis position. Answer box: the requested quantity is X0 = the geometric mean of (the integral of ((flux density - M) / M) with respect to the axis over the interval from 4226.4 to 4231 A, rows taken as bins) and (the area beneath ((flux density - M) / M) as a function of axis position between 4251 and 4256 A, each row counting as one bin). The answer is 0.45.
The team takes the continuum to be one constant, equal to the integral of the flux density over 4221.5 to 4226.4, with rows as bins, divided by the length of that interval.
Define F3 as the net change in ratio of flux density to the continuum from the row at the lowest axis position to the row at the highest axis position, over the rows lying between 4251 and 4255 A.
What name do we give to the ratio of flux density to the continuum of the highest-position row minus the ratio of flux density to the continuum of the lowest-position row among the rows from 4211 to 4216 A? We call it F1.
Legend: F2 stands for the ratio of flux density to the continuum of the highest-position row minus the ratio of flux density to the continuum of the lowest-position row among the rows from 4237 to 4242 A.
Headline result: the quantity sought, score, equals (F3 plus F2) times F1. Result -0.03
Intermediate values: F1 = 0.24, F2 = 0.15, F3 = -0.28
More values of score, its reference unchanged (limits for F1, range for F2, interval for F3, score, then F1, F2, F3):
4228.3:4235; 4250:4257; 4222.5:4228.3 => -0.01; 0.30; 0.21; -0.23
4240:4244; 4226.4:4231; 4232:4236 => -0.07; -0.10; 0.79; -0.05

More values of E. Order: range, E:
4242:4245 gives 22.7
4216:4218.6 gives 21.7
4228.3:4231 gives 21.0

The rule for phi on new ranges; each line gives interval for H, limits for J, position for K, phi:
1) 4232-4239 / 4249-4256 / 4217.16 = -1.99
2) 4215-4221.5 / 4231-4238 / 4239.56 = -2.22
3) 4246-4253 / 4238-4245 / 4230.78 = -2.44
